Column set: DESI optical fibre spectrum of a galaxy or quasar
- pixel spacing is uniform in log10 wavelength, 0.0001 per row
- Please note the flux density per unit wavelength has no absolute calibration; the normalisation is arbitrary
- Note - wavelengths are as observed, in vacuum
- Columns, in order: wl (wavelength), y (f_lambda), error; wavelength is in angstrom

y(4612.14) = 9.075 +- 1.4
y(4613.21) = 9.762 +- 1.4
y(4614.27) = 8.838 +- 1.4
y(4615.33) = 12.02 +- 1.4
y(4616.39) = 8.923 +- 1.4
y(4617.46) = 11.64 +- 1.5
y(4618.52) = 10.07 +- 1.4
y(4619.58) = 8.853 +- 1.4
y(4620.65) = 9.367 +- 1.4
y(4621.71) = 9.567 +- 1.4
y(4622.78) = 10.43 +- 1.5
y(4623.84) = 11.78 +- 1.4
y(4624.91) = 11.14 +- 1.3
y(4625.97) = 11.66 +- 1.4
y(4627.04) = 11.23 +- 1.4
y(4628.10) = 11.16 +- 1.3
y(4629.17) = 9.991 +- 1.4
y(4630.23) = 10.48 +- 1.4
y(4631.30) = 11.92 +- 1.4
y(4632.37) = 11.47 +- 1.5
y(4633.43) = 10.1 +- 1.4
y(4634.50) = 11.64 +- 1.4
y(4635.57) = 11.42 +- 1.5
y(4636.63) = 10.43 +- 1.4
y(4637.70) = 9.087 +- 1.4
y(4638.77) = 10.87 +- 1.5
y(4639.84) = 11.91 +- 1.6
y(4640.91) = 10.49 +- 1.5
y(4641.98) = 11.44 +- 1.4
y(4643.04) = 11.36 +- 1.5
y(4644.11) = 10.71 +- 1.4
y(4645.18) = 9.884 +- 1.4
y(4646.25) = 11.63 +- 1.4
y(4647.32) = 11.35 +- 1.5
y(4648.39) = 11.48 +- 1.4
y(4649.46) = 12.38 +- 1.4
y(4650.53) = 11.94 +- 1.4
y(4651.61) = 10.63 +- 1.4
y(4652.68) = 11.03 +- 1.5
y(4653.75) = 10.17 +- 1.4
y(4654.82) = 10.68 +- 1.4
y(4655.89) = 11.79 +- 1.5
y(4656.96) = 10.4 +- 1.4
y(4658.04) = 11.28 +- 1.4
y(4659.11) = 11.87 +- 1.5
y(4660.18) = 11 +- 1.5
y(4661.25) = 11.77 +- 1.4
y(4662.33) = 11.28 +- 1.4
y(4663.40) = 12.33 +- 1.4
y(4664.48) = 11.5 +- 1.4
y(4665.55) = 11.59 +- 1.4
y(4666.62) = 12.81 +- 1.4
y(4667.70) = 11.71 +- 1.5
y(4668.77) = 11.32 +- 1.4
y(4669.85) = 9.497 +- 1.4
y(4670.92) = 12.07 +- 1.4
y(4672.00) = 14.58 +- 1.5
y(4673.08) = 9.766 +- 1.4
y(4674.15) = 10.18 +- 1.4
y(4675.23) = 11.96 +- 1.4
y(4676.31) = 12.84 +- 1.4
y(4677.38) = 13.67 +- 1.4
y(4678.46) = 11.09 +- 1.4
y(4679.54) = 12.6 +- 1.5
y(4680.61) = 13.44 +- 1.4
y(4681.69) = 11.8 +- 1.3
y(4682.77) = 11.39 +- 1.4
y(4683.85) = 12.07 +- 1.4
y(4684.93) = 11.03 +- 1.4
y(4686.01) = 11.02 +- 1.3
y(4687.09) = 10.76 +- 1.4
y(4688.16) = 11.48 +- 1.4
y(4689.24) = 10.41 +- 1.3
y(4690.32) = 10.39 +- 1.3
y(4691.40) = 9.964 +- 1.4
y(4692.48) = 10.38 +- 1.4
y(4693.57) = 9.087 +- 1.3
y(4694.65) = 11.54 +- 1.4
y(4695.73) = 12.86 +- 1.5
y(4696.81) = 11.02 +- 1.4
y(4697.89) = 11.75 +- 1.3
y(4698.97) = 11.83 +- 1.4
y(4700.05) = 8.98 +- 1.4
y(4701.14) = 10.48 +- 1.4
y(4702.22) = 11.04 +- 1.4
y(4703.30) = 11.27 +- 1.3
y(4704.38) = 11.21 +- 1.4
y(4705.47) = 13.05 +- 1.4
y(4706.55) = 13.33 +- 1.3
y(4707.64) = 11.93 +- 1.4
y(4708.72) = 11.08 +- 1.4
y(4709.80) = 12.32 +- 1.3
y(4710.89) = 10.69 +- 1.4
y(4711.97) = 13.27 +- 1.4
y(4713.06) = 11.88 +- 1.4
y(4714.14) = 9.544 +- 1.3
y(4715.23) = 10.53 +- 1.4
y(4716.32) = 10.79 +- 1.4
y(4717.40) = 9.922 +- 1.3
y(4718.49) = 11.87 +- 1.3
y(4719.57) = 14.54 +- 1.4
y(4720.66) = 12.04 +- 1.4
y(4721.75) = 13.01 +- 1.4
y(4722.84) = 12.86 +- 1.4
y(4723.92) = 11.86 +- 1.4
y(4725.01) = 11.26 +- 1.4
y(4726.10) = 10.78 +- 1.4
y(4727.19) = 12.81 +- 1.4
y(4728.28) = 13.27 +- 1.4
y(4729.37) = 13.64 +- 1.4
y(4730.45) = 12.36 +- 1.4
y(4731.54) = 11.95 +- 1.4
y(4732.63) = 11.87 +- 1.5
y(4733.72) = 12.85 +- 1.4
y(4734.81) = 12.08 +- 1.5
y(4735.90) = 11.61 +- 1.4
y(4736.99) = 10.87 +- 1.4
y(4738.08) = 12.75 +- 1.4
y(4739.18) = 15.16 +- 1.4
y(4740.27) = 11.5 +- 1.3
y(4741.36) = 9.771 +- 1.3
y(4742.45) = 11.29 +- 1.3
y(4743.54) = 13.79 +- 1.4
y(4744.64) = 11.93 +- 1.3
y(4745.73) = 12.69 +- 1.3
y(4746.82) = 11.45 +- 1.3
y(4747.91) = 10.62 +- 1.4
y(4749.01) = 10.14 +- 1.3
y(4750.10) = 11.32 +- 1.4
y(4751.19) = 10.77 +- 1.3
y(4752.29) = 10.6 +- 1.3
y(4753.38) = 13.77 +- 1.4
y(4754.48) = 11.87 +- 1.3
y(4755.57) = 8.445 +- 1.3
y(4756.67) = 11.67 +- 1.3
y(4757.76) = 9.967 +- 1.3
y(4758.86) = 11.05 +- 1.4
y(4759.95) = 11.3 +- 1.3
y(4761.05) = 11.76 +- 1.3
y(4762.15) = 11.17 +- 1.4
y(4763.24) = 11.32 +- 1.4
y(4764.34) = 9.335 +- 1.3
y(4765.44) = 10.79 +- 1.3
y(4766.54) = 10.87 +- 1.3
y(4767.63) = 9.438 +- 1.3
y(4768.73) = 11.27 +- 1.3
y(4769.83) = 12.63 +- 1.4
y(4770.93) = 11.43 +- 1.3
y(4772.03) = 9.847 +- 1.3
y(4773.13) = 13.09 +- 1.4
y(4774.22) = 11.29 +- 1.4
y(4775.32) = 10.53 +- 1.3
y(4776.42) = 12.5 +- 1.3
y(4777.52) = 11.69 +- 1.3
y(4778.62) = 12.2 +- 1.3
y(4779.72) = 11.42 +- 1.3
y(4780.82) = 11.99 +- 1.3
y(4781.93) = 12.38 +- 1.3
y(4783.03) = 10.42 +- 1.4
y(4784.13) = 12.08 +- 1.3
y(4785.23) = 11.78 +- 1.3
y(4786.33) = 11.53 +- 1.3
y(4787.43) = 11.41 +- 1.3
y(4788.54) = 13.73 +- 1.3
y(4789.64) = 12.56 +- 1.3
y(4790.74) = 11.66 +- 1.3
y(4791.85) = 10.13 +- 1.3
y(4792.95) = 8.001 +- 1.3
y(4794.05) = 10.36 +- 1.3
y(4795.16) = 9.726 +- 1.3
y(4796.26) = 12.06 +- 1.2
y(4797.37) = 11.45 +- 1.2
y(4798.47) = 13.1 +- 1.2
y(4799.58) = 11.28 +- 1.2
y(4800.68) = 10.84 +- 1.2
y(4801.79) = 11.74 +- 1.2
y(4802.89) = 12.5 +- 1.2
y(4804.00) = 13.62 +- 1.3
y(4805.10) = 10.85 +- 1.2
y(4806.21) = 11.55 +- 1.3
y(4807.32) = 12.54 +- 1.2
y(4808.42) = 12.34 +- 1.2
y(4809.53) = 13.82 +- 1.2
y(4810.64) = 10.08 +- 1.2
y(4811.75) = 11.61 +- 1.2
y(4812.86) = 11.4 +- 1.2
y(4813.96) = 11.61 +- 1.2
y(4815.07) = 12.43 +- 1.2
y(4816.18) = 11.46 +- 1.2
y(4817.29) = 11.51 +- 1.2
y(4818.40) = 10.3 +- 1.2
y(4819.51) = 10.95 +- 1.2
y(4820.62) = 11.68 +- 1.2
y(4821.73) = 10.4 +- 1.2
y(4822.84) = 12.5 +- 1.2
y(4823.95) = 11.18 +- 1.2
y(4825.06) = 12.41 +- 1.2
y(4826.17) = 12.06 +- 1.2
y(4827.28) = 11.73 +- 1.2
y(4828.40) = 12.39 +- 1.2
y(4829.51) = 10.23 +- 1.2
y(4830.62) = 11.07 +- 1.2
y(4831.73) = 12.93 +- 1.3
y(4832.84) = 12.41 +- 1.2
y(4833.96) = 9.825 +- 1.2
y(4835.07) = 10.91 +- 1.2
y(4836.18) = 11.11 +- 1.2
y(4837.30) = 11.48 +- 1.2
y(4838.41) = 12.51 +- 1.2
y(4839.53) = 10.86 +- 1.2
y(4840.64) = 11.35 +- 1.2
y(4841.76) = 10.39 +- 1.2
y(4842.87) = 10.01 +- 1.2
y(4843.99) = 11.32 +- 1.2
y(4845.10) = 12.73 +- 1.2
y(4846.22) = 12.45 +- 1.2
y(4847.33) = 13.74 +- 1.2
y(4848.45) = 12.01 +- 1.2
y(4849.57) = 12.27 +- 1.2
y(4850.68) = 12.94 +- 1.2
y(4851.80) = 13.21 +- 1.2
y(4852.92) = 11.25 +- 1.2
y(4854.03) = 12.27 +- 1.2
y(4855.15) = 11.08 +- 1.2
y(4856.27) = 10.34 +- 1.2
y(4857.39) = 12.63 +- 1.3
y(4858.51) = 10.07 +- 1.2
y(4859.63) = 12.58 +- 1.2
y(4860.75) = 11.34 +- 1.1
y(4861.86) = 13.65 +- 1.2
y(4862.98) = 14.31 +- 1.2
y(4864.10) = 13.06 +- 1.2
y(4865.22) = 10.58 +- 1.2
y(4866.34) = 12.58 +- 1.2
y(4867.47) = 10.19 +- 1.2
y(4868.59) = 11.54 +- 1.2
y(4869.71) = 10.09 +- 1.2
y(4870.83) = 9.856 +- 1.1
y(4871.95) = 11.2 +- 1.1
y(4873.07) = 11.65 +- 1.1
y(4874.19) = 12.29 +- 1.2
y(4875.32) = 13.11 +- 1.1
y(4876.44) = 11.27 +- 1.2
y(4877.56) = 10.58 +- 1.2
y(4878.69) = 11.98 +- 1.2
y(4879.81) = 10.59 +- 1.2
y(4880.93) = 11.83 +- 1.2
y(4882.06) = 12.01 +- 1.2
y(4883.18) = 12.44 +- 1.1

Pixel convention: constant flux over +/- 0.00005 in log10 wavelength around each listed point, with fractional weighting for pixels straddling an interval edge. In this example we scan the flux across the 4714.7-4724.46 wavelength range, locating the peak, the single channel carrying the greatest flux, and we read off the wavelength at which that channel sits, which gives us 4719.57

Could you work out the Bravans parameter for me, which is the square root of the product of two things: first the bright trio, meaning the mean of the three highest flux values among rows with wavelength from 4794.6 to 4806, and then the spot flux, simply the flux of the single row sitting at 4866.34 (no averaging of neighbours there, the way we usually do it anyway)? 12.8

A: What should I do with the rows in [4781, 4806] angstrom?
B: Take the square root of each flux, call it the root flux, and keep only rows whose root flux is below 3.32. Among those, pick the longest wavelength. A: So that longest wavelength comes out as 4805.10 angstrom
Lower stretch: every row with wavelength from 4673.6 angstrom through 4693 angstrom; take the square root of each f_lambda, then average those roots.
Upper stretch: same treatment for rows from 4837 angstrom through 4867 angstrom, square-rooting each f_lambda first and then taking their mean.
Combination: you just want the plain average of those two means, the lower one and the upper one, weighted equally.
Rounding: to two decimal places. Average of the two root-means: 3.42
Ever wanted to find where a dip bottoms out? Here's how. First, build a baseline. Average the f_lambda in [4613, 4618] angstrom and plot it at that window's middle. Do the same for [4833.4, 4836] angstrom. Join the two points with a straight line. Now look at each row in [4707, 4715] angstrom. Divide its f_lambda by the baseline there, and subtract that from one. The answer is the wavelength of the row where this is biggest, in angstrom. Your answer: 4714.14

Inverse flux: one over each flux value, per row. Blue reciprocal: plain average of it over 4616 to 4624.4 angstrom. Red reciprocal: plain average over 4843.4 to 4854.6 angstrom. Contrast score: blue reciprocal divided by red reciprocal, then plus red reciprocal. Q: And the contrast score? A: 1.32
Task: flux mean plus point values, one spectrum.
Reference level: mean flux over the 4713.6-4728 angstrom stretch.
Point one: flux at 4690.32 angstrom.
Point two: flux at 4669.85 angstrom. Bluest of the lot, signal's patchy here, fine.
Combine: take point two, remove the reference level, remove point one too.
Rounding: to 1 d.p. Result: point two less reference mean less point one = -12.6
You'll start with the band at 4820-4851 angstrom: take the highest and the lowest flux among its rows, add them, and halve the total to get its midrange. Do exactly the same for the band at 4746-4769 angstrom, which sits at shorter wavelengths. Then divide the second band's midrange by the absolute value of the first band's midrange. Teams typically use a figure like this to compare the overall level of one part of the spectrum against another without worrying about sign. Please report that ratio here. 0.94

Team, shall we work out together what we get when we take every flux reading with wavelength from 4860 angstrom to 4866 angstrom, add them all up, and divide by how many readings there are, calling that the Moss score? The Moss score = 12.6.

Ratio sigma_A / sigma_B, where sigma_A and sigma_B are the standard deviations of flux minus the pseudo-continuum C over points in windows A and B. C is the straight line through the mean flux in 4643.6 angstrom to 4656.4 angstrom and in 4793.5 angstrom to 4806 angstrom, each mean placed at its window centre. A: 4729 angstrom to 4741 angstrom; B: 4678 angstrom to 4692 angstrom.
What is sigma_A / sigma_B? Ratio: 1.2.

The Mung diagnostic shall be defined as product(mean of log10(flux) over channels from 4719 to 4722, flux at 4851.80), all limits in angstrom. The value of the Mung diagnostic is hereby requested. 14.8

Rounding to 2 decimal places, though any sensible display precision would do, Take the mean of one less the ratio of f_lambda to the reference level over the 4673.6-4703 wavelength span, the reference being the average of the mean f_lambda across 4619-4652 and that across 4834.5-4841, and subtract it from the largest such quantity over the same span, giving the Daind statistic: 0.21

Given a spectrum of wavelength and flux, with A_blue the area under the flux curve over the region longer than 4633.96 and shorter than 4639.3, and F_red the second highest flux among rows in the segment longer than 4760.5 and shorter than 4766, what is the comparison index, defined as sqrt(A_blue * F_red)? 25.4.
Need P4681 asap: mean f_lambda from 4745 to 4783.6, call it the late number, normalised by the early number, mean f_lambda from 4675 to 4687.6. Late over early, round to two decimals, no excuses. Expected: 0.94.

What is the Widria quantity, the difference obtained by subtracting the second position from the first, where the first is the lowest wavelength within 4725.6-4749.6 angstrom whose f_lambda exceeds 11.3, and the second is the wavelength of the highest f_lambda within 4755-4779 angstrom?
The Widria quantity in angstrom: -45.9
